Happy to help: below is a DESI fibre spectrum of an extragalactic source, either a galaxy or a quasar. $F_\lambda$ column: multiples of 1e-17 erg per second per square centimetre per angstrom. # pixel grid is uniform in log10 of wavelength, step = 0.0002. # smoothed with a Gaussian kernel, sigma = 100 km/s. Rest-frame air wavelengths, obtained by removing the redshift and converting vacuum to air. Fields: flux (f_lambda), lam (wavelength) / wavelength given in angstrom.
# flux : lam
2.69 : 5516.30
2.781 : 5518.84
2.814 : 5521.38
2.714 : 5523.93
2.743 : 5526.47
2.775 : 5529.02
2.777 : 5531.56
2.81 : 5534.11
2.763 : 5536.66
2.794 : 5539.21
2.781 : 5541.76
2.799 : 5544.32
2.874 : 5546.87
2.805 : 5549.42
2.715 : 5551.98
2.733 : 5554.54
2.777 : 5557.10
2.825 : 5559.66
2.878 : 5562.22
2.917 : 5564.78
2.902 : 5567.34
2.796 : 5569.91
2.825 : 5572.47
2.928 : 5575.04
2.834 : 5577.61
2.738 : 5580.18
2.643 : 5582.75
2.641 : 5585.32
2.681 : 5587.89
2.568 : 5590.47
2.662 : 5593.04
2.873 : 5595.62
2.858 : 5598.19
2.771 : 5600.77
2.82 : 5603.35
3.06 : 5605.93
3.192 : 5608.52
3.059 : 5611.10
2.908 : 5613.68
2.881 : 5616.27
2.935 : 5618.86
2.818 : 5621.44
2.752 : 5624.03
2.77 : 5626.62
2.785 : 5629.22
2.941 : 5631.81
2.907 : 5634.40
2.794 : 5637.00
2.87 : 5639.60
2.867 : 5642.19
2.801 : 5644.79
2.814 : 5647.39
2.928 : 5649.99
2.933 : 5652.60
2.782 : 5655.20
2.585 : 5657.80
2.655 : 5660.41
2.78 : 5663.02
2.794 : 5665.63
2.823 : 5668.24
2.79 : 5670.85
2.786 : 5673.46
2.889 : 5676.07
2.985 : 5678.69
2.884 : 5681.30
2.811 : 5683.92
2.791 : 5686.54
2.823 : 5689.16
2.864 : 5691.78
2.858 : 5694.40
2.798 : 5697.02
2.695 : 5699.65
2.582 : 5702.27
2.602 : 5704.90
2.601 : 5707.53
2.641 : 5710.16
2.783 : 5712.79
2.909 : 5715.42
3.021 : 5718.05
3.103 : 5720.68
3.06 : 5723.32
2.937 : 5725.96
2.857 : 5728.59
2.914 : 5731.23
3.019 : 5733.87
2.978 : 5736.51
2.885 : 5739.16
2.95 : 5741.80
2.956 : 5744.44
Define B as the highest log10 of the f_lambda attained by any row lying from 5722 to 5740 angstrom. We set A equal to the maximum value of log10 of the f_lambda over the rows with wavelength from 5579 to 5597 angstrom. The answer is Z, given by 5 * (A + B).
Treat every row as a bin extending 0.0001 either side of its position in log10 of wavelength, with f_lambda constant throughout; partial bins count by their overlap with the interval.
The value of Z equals 4.72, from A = 0.458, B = 0.486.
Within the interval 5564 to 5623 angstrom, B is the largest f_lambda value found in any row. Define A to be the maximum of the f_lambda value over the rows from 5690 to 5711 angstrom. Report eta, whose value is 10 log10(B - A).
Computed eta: -4.8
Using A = 2.864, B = 3.192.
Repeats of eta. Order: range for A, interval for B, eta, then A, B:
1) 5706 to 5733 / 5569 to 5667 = -10.5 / 3.103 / 3.192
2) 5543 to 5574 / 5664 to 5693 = -11.7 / 2.917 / 2.985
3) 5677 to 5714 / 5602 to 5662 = -6.8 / 2.985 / 3.192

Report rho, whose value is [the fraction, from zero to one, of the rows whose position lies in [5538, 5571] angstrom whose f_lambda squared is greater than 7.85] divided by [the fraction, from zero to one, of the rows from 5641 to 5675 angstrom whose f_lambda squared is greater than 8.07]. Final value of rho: 2.00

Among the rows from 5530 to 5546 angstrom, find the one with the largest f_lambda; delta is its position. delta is 5534.11 angstrom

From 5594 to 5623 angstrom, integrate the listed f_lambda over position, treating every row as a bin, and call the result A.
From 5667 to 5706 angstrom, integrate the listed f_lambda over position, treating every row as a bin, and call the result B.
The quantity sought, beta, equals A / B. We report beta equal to 0.8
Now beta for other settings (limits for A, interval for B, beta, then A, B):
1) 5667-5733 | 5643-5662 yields 3.5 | 187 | 53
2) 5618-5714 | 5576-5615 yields 2.4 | 269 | 110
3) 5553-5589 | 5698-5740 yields 0.8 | 101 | 120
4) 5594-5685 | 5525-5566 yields 2.3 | 260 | 115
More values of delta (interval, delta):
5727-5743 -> 5733.87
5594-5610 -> 5608.52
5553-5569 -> 5564.78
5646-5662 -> 5652.60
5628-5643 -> 5631.81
